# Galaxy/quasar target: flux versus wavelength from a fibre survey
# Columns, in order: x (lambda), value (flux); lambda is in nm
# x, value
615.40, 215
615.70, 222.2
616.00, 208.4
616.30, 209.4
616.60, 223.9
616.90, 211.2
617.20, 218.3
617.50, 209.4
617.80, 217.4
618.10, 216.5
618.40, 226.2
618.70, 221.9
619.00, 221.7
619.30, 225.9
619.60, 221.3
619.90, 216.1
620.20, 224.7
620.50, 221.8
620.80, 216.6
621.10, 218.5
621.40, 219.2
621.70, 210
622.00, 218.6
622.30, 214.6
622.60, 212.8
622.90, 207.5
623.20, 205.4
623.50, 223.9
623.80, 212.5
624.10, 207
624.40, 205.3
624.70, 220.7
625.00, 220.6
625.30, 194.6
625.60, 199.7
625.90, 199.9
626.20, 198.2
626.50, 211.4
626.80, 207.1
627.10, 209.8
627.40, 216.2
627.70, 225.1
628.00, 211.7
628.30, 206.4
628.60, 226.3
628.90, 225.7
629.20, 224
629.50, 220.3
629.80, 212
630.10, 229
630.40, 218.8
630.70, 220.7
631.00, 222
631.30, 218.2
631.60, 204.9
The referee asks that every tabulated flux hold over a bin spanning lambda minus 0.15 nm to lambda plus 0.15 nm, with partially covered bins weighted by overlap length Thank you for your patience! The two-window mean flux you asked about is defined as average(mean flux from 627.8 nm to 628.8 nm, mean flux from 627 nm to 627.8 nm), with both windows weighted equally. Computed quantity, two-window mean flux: 216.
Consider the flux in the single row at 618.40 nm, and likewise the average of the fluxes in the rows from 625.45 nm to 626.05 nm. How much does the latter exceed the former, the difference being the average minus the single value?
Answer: -26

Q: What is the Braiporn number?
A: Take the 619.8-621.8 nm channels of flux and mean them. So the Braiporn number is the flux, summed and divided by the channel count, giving 218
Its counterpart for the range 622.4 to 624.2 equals 212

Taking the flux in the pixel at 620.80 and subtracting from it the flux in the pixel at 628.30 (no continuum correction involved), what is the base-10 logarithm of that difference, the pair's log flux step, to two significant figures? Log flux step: 1.0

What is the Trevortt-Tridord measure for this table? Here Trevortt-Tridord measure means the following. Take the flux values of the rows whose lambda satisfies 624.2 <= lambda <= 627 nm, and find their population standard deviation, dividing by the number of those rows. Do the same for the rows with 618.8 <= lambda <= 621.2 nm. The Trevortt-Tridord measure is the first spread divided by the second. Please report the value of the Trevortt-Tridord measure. 2.7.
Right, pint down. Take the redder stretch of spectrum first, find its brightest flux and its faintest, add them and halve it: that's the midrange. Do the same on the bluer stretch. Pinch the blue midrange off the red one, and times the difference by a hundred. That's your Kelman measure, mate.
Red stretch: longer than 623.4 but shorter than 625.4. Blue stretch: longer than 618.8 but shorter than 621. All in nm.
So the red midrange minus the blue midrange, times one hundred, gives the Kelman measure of -1175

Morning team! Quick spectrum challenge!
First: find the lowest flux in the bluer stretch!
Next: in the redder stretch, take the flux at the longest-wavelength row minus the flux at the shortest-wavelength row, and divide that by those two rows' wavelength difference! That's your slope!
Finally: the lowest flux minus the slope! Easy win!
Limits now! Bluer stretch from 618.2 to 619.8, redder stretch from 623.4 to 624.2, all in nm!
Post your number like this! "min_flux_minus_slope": 249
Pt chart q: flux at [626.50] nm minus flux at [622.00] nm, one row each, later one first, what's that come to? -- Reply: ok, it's -7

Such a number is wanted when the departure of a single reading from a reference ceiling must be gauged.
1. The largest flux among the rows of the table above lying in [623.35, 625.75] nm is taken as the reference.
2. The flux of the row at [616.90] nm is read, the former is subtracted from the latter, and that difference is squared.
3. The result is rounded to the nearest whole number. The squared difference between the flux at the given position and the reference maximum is 161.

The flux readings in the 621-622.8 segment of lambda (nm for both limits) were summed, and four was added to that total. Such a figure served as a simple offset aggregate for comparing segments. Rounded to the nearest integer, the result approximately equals 1298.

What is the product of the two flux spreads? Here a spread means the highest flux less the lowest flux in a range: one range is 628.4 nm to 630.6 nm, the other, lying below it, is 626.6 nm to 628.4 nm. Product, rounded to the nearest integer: 318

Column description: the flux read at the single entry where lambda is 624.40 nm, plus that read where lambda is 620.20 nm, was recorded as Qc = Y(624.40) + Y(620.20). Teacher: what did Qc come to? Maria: 430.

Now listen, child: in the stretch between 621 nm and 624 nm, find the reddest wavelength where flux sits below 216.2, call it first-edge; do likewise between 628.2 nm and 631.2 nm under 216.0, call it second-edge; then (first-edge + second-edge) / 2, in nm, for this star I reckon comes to 626.80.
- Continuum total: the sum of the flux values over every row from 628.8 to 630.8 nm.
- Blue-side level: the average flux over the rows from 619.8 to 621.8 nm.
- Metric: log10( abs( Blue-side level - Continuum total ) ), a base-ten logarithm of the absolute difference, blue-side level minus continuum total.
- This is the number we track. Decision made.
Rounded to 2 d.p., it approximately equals 3.12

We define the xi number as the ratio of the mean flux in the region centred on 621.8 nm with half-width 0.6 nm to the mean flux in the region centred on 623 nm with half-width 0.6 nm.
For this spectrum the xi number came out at 1.02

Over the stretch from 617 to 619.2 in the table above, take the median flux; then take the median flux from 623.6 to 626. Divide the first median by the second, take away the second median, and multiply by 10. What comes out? -2051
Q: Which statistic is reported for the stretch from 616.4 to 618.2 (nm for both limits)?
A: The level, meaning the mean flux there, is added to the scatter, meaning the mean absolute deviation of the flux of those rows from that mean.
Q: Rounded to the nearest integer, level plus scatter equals 220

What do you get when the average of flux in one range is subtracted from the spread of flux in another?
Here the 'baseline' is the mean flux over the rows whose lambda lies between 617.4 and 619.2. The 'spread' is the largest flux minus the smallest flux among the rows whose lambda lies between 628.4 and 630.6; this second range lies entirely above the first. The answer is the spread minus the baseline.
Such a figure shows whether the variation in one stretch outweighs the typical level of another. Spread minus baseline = -202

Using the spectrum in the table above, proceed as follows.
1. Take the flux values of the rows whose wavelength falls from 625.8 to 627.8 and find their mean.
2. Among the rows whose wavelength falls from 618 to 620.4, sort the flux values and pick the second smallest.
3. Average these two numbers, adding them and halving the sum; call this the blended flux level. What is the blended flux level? 213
